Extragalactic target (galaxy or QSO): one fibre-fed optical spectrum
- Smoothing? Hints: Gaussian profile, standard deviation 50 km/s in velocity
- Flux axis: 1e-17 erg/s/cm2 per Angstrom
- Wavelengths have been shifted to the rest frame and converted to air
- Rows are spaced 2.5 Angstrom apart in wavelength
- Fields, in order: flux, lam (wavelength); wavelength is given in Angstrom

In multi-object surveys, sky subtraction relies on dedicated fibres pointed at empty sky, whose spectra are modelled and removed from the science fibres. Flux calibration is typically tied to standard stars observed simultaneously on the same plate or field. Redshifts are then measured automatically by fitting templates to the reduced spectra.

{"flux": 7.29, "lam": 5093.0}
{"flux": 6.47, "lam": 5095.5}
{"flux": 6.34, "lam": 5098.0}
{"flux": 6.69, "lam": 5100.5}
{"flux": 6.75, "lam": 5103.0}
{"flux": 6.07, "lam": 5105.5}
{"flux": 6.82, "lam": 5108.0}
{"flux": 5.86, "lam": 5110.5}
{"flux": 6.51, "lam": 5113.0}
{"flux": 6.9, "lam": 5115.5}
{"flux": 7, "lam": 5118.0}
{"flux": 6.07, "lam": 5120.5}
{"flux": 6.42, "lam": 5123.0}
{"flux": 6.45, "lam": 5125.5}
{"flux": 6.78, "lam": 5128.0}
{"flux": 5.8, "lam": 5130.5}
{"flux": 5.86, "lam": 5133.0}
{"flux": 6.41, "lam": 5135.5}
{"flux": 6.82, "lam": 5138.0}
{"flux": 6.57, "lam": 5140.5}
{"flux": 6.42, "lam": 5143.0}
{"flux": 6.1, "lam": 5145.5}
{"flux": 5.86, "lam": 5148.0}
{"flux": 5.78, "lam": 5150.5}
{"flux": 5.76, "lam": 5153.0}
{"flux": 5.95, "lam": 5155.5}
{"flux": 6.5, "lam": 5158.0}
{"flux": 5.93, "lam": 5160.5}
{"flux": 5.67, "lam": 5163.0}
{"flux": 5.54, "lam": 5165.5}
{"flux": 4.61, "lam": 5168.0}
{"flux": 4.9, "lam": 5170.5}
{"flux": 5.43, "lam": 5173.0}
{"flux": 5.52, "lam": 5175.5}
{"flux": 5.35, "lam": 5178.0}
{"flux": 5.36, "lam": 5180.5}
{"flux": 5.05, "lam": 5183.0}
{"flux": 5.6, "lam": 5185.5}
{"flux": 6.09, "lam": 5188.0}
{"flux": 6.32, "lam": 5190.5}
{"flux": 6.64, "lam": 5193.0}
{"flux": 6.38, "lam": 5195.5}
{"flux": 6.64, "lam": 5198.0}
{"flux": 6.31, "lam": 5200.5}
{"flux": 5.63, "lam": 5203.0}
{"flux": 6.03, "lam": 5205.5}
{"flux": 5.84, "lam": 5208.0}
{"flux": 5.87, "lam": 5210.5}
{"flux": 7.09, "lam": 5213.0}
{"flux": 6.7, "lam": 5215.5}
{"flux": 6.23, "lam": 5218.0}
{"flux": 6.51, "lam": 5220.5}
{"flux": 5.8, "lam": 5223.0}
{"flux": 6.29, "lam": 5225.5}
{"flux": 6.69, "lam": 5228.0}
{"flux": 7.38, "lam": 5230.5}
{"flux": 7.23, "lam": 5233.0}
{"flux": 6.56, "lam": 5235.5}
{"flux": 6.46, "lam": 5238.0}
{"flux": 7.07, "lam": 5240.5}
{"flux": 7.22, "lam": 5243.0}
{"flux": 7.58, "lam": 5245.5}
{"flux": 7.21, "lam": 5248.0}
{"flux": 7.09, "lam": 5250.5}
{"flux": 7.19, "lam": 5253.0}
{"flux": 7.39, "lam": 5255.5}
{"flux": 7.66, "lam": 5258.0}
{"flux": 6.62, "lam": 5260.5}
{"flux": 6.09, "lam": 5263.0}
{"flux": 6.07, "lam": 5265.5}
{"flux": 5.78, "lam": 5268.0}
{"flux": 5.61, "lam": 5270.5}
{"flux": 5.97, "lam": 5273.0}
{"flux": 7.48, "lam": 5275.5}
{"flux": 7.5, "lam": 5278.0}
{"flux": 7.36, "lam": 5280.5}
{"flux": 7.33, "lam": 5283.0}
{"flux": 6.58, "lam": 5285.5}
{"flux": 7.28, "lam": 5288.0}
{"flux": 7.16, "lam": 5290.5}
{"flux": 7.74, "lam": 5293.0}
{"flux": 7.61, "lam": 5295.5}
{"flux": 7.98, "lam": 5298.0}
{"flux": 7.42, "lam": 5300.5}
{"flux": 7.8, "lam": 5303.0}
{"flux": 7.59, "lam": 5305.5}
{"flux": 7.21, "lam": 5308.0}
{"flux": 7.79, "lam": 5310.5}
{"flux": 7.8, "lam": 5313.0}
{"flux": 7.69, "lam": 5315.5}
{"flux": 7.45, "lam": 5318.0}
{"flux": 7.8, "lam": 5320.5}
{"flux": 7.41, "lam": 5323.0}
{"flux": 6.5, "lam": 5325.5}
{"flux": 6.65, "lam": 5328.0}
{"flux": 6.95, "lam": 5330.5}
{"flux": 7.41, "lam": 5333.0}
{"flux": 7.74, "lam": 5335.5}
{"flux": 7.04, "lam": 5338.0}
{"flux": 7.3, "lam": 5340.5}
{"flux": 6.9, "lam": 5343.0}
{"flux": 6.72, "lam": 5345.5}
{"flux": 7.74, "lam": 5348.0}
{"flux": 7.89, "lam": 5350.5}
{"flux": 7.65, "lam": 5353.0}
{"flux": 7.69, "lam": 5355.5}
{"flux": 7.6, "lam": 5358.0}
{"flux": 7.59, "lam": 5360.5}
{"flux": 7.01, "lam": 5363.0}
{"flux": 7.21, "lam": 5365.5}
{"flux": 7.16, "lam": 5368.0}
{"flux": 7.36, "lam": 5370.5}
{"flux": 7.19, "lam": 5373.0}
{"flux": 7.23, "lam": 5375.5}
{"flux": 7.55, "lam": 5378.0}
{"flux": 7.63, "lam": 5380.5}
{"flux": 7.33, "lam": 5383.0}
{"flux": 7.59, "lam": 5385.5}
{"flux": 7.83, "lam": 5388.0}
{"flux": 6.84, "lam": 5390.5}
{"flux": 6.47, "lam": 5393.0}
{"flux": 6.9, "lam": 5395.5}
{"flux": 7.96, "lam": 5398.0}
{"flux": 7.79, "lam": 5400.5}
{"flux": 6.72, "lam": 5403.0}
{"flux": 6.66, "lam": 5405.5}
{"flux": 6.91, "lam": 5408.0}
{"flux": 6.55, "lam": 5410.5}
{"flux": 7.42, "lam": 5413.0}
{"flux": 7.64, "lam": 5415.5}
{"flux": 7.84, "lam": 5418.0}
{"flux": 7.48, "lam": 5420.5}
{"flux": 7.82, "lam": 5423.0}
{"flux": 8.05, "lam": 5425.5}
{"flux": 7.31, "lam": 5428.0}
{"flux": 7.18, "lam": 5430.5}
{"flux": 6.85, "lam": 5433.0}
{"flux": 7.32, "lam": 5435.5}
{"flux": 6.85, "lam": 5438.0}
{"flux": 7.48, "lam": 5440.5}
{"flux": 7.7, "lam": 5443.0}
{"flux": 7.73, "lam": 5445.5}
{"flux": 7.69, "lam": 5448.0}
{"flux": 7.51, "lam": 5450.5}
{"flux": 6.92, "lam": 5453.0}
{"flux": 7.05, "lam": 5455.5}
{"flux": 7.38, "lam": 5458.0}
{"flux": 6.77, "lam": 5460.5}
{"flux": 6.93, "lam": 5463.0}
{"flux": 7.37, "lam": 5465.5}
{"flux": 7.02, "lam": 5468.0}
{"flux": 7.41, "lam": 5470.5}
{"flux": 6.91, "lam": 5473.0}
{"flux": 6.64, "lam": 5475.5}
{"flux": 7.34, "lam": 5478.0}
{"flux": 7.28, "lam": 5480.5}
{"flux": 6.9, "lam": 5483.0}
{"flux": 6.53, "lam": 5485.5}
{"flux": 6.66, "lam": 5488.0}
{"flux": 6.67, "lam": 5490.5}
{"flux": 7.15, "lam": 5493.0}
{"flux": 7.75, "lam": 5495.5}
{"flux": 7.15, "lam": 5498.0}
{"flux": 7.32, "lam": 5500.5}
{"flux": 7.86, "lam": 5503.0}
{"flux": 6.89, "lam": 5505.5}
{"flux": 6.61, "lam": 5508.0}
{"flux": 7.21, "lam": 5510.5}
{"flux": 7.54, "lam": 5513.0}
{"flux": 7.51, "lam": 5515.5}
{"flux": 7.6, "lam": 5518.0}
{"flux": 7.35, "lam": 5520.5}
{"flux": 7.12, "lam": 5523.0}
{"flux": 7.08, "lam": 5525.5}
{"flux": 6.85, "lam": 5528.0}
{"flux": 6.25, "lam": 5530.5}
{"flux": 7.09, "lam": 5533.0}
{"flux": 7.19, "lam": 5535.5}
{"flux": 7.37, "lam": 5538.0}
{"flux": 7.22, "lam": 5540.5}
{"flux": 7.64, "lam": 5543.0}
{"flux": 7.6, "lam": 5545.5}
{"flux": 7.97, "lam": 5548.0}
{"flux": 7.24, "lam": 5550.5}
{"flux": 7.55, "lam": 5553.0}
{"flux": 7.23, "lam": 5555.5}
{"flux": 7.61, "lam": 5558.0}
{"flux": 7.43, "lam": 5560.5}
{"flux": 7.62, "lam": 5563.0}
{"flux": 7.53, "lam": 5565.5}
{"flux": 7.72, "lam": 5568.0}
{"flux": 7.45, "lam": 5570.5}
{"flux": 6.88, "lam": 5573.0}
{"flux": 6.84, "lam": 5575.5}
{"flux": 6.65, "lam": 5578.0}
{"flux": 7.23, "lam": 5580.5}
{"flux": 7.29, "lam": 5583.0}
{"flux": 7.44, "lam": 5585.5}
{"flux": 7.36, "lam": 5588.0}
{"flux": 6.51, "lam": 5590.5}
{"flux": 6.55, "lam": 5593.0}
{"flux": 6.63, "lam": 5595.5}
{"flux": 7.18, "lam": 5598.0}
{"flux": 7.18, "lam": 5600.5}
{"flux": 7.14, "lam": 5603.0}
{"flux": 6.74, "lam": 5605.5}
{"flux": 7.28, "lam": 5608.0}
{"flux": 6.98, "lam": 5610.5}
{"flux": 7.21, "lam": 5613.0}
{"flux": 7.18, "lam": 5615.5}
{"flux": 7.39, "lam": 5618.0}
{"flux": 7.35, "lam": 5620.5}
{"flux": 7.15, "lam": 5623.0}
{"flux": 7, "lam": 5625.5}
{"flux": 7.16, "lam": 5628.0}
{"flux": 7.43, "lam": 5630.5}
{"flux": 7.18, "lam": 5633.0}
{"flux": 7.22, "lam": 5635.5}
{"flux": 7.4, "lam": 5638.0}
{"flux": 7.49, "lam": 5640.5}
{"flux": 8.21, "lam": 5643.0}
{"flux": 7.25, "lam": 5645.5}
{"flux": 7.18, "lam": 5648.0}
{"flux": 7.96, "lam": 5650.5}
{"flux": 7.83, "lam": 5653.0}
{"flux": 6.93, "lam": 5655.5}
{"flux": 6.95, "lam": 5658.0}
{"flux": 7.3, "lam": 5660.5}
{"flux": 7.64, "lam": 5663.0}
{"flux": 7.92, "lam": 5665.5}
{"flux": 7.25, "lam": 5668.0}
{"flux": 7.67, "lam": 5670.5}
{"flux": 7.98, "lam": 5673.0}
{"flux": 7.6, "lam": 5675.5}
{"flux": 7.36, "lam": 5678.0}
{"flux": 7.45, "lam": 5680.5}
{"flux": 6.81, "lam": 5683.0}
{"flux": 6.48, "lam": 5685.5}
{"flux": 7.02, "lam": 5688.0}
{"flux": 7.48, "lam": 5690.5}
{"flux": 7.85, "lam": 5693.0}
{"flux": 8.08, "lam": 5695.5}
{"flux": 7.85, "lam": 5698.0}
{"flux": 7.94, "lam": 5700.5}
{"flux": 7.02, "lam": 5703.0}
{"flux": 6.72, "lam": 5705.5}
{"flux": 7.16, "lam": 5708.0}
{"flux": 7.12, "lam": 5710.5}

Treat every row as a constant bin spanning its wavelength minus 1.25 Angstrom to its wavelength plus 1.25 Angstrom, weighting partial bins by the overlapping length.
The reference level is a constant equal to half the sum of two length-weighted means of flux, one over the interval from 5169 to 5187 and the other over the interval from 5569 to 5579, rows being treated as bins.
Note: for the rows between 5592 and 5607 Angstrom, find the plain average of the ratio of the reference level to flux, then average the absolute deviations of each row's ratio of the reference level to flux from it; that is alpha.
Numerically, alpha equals 0.034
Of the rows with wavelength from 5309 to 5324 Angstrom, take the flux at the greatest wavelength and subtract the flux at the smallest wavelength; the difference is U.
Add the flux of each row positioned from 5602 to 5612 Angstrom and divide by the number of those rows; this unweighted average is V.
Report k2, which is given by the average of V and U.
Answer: 3.3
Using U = -0.38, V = 7.0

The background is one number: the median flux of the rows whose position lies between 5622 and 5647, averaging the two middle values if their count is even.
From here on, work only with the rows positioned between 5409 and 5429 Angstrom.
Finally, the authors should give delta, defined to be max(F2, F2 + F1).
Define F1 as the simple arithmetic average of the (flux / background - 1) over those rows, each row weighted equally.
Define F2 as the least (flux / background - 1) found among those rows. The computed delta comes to -0.06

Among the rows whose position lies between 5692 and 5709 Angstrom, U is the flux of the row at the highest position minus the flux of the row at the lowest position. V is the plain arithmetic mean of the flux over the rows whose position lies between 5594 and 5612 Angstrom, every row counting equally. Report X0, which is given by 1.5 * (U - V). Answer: -11.6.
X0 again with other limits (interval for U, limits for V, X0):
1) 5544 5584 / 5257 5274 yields -9.9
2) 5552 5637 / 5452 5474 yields -11.1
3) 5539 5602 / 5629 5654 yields -11.3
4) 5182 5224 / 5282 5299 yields -9.9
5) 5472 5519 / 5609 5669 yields -10.0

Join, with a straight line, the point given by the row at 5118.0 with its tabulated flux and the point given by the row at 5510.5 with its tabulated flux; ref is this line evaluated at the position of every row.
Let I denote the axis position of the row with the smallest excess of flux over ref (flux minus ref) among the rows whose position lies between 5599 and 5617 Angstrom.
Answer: 5605.5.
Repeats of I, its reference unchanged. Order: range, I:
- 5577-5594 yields 5590.5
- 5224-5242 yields 5225.5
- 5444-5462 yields 5460.5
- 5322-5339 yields 5325.5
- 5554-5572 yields 5555.5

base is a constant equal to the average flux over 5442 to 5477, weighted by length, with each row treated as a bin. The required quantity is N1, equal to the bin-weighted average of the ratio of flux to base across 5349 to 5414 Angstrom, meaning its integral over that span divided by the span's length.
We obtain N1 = 1.01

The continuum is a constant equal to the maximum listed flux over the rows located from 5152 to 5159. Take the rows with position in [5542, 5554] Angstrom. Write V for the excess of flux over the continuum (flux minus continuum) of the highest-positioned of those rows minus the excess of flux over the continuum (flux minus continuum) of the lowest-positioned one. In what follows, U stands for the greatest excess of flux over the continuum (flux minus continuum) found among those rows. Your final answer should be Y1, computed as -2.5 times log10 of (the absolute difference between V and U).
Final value -0.48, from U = 1.47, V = -0.09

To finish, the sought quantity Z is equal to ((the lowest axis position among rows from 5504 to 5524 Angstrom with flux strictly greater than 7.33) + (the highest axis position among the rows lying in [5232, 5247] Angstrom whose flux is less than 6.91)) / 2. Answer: 5375.5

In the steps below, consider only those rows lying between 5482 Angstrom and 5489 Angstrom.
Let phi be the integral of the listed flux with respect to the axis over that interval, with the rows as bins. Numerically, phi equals 47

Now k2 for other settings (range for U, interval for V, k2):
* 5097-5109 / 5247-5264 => 3.8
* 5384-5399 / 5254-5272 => 3.4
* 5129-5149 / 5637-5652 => 3.8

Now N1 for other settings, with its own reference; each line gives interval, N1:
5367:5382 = 1.02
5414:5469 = 1.02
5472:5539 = 0.98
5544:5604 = 1.00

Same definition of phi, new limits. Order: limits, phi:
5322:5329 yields 48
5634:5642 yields 59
